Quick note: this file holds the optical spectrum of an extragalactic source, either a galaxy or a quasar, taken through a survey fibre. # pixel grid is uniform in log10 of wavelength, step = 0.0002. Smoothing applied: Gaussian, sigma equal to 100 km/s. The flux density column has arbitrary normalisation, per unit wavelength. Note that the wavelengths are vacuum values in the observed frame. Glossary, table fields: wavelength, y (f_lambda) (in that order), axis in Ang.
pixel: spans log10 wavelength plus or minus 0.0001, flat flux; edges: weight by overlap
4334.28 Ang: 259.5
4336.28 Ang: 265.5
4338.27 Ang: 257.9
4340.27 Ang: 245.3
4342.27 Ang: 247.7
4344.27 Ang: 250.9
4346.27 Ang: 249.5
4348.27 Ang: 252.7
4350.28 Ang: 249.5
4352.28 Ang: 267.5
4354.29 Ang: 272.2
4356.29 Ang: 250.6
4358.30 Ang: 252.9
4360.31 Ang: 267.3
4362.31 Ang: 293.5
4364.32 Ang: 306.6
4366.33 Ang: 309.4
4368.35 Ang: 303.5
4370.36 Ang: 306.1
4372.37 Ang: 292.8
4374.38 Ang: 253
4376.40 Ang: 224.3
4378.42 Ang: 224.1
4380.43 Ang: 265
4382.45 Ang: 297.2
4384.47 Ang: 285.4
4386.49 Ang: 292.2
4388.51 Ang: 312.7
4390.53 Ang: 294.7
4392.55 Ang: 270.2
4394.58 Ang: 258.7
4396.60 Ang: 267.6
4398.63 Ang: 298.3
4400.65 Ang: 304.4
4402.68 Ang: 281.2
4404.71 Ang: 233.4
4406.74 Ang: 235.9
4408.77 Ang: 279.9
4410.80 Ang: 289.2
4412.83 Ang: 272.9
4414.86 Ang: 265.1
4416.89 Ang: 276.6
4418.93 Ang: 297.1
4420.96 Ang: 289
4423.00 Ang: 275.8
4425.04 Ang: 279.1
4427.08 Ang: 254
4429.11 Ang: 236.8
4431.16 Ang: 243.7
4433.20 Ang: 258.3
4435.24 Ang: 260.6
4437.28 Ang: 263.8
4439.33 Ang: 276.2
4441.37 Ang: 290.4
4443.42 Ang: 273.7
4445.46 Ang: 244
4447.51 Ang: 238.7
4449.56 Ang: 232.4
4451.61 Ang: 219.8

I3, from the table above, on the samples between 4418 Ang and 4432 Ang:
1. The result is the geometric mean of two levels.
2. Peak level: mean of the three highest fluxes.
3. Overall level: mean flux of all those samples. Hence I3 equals 278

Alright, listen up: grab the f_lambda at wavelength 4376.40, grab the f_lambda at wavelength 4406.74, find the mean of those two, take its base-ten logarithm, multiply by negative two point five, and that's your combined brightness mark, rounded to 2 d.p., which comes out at -5.90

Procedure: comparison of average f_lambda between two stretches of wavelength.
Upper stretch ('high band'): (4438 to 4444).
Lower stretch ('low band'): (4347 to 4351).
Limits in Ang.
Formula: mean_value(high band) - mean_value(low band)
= 29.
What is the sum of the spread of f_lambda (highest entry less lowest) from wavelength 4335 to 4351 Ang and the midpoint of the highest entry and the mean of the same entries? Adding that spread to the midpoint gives 279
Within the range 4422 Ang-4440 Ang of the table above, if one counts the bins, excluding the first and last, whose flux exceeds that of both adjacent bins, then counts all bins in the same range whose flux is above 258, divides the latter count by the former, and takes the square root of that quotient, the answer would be 2.45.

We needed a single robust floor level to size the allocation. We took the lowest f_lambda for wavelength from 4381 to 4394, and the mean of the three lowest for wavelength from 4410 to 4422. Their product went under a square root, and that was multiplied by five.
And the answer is 1354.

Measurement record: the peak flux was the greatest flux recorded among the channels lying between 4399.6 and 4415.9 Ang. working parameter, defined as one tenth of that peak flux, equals 30.4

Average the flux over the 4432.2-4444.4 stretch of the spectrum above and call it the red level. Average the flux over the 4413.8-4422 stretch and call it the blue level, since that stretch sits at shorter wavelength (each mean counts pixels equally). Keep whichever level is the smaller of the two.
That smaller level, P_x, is 271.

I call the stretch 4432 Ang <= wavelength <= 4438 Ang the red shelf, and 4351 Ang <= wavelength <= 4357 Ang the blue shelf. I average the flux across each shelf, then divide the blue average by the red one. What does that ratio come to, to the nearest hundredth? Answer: 1.01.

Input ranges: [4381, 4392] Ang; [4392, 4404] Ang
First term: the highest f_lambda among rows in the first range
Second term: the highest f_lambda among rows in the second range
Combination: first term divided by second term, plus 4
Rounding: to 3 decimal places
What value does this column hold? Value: 5.027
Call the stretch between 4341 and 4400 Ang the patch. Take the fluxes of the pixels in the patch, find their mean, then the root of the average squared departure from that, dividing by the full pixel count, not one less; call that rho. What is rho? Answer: 25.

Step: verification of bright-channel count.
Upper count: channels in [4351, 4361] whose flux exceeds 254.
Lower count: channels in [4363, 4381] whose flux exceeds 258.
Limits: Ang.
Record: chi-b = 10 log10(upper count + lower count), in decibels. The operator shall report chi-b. 9.5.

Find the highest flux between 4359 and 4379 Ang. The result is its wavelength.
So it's 4366.33 Ang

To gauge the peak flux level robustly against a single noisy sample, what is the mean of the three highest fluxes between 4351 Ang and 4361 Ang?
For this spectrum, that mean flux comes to 269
